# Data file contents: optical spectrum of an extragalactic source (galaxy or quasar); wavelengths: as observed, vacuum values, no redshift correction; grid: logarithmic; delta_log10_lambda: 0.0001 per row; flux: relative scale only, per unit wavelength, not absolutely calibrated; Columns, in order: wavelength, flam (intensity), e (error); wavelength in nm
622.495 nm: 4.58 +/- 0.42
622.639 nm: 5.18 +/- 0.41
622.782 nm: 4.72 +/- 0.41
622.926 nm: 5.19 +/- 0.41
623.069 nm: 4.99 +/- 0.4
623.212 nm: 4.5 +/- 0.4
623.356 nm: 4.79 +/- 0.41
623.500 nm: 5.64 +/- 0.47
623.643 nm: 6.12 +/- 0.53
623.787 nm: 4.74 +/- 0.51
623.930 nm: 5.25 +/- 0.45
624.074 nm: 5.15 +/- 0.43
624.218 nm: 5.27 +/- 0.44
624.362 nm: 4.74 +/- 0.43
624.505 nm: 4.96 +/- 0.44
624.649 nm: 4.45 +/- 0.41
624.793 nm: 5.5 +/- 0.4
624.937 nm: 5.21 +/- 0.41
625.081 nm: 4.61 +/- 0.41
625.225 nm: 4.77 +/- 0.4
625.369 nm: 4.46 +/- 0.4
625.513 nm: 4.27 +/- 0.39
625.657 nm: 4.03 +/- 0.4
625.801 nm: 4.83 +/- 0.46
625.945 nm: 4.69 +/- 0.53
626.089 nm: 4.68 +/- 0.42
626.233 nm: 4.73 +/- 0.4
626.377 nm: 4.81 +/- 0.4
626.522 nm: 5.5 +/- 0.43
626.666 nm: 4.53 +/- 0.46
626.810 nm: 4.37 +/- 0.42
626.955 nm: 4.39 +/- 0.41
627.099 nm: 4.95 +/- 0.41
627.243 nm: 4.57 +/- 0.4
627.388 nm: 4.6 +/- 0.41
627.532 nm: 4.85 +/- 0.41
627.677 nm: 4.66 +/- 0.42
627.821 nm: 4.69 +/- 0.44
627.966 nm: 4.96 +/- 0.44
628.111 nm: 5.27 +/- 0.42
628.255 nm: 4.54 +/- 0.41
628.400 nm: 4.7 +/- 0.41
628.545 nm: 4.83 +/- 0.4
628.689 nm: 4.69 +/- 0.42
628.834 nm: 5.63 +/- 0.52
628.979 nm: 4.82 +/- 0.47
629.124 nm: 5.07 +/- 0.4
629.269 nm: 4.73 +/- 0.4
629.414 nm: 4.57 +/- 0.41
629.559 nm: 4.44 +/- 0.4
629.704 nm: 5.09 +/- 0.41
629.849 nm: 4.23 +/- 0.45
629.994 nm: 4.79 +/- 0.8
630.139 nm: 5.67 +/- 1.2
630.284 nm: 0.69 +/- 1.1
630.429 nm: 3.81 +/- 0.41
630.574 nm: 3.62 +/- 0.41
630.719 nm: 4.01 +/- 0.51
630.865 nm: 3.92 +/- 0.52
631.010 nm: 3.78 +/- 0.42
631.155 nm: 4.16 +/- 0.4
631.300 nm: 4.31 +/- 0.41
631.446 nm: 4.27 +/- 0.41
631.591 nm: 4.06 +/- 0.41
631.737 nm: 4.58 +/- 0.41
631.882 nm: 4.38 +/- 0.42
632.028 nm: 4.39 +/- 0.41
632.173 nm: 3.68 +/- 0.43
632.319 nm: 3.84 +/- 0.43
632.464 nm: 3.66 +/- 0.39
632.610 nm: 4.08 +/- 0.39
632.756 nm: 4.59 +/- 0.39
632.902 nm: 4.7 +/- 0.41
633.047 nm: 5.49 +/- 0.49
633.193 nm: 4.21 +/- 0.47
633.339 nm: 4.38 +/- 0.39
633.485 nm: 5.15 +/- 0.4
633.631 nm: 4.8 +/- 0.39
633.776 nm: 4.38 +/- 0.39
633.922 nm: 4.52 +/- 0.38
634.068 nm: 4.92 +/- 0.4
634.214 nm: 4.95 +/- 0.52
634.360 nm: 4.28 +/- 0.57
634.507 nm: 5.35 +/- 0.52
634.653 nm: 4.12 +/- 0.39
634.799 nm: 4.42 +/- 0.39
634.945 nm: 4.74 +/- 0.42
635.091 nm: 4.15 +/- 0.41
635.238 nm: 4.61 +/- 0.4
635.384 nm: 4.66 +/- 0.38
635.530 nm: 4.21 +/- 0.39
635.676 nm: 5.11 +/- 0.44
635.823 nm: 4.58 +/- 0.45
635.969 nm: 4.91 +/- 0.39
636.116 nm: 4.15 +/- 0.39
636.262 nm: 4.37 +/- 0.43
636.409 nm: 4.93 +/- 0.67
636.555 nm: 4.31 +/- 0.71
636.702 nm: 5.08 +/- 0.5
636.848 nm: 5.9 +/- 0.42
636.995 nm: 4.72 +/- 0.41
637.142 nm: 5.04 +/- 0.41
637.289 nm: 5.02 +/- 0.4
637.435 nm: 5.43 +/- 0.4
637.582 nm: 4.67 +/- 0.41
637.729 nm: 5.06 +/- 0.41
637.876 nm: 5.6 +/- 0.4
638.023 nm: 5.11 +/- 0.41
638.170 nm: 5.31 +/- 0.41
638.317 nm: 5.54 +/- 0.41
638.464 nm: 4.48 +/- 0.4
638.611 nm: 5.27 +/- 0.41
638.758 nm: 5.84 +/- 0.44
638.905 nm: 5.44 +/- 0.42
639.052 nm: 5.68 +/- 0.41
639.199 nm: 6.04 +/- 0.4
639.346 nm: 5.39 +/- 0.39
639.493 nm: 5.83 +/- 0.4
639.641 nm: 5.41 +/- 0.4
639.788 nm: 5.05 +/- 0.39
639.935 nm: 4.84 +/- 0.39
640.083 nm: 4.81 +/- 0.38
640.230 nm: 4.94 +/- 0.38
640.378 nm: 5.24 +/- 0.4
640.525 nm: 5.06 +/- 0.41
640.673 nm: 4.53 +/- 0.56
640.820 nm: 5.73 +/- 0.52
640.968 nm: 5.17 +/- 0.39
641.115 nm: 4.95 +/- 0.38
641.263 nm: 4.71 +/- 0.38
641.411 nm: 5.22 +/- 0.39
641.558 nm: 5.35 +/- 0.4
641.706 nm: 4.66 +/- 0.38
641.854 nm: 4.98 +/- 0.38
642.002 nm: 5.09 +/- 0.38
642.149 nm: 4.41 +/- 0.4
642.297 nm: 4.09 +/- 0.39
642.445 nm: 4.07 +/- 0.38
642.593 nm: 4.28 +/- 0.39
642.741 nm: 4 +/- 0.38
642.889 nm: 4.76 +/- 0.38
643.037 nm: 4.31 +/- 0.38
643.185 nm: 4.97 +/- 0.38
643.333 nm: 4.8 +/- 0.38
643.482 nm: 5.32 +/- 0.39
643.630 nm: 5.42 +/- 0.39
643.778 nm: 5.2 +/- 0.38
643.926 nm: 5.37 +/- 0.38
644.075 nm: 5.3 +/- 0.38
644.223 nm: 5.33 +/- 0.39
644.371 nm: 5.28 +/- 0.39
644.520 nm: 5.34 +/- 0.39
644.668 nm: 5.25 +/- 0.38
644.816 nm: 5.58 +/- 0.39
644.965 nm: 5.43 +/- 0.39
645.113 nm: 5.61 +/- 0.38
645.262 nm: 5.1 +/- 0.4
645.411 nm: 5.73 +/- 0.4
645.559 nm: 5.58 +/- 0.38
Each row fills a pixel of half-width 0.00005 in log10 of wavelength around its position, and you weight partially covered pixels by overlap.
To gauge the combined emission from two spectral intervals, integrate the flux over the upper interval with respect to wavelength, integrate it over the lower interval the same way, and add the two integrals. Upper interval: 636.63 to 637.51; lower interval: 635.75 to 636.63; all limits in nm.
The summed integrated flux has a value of 8.57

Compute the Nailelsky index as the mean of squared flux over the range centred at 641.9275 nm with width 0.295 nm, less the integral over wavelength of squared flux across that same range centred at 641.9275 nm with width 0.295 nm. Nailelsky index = 18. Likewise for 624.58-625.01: 15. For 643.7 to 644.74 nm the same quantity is -1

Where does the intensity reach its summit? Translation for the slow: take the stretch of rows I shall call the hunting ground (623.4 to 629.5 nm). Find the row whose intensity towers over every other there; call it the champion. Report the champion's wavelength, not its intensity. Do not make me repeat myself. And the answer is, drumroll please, 623.643 nm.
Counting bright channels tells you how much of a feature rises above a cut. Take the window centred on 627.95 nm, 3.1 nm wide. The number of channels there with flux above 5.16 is 3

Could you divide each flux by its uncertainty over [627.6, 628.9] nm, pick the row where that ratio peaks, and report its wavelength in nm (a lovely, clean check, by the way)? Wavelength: 628.111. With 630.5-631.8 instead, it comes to 631.737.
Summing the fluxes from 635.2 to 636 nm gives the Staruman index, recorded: 28.1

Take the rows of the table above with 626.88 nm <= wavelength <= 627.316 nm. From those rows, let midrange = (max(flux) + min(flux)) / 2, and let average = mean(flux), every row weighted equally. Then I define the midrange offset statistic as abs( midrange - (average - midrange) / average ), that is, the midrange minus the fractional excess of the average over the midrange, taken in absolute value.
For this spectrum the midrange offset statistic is 4.7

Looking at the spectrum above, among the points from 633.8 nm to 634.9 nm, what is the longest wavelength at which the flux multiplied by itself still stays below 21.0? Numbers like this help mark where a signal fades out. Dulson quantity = 634.799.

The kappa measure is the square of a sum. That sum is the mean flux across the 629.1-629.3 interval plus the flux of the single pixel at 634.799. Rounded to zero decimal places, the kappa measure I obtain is 87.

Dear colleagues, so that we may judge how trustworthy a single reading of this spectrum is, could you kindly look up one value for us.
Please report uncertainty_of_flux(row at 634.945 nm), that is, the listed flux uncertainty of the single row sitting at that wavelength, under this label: 0.42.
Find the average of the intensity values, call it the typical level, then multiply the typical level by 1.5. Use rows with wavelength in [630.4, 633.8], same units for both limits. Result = 6.4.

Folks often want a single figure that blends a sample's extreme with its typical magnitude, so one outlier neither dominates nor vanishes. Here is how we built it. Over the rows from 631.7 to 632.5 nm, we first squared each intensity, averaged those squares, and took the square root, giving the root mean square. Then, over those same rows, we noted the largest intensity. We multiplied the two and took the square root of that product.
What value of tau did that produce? 4.34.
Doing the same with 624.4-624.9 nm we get 5.24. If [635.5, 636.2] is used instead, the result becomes 4.85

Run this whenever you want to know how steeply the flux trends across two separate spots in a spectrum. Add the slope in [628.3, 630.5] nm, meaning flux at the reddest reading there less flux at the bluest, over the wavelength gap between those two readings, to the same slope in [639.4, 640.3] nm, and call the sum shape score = -1.6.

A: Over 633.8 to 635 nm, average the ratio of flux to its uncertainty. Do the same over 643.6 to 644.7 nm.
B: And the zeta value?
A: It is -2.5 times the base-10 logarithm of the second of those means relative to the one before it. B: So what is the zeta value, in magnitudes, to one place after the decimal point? -0.3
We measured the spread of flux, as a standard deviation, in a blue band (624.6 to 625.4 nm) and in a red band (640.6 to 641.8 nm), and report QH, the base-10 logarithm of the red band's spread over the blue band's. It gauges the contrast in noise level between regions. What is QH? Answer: 0.0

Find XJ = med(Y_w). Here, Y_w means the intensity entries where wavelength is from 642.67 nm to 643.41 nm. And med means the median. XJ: 4.8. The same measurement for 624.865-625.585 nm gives 4.6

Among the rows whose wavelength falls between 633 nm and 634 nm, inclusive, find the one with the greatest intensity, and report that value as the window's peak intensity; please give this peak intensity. 5.49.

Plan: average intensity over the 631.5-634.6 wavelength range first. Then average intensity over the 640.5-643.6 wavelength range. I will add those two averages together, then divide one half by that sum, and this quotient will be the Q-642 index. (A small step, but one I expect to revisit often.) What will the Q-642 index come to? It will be 0.0539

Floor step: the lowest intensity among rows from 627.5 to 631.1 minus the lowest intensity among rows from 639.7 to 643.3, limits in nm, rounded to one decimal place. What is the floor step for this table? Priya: -3.3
